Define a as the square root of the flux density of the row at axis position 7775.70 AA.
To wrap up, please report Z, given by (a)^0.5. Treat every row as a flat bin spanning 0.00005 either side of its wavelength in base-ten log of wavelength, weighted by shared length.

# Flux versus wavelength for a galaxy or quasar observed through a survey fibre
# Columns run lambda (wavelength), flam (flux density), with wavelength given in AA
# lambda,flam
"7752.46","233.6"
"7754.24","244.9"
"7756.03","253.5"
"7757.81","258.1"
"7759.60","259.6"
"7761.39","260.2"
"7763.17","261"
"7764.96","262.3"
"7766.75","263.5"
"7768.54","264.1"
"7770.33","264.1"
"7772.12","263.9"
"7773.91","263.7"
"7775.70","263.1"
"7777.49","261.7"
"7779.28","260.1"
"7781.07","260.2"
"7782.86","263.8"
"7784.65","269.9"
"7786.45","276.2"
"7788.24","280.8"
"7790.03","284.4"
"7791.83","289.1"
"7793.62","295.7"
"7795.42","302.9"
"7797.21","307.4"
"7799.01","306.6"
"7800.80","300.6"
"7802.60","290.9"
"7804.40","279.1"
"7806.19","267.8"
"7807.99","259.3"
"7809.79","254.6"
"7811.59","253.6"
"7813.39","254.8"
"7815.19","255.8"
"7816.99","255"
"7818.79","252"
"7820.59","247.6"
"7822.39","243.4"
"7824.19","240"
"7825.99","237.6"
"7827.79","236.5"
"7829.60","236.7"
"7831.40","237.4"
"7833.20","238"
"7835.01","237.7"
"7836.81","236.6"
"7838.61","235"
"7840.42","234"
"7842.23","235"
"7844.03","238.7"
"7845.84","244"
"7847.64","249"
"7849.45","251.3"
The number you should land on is 4.027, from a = 16.22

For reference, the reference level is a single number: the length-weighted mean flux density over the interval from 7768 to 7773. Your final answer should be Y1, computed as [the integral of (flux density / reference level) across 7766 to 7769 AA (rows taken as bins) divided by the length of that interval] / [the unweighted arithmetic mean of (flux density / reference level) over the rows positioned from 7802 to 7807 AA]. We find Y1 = 0.944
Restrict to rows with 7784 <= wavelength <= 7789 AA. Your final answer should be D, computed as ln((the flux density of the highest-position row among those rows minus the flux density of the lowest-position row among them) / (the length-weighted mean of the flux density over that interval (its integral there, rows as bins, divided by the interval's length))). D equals -3.2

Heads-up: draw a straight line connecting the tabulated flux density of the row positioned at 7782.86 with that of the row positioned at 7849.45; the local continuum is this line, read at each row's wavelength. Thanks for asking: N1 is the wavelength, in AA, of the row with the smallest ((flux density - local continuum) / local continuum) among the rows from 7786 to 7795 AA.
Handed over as 7786.45 AA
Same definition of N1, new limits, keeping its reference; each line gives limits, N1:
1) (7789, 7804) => 7790.03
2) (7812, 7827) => 7825.99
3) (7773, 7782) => 7779.28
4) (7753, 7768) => 7754.24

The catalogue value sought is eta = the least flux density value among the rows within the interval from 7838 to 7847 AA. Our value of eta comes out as 234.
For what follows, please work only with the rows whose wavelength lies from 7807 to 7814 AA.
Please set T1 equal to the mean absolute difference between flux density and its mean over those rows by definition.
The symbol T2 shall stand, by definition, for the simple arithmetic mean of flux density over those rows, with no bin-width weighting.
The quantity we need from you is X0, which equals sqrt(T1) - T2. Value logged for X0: -254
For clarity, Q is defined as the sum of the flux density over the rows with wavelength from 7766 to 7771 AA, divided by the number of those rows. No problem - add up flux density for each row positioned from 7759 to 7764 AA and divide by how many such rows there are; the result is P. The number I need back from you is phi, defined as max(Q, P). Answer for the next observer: 264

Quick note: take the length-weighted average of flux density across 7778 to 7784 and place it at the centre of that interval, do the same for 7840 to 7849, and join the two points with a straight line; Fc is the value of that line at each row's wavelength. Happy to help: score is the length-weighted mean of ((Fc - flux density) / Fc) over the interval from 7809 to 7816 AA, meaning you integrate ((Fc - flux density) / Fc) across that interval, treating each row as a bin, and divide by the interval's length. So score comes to -0.012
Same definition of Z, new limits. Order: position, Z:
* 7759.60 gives 4.014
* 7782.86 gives 4.030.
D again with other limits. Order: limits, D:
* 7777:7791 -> -2.5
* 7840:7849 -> -2.8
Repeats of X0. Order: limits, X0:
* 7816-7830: -241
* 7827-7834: -236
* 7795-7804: -300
